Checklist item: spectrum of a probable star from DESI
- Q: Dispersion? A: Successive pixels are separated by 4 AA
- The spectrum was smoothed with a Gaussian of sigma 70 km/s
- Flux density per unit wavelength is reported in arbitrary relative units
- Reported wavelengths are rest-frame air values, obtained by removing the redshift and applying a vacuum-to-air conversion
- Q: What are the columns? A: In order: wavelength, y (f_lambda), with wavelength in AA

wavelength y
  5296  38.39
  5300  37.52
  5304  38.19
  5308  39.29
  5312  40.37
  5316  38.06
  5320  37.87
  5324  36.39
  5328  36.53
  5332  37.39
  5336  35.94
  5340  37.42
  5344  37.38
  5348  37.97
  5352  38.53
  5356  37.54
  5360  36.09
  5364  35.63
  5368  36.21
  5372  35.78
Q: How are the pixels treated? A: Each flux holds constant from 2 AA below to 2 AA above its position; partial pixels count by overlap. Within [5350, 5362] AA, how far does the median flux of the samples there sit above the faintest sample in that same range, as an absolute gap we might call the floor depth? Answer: 1.45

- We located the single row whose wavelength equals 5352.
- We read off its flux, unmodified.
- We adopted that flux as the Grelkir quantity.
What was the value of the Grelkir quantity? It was 38.53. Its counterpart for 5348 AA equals 37.97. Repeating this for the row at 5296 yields 38.39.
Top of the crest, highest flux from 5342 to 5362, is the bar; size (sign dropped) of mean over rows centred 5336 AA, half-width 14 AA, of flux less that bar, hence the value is 1.5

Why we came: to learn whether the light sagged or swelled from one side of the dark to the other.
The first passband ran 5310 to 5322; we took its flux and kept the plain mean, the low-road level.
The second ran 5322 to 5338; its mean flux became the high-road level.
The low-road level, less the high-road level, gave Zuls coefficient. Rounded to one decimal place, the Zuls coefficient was 2.2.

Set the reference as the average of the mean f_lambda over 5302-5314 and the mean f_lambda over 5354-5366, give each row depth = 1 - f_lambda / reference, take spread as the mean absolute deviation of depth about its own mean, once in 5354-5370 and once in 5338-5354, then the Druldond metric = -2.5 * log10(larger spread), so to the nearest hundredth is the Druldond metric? 4.53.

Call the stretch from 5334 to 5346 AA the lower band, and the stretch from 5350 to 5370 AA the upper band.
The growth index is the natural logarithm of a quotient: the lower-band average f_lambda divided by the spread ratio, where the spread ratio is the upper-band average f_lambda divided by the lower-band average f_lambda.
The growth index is 3.61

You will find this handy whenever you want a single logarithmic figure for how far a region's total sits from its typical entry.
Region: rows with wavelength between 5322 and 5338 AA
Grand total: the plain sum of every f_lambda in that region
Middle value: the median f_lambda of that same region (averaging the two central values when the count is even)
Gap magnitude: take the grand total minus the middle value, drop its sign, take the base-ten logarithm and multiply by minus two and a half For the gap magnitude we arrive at -5.10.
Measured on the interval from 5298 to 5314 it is -5.17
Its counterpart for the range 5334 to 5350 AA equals -5.12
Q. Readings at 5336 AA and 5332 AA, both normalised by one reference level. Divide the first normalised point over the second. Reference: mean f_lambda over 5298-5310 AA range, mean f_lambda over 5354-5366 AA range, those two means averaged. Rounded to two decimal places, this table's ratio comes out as 0.96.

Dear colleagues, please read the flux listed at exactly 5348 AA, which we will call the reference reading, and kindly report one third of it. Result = 12.7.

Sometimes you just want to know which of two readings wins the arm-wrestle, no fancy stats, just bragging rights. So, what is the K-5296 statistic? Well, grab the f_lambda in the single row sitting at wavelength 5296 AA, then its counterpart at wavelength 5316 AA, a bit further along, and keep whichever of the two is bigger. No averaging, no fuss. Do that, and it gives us 38.4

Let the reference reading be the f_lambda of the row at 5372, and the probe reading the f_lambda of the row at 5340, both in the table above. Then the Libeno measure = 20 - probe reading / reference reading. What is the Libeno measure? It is 19.0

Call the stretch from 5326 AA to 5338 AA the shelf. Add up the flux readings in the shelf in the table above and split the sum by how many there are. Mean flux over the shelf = 36.6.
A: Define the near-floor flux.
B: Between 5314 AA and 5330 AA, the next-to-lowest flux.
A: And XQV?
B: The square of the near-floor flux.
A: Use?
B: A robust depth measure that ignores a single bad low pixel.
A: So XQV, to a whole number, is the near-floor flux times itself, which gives 1334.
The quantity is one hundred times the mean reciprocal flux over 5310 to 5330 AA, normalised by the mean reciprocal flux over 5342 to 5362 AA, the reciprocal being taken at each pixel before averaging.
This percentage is 99.2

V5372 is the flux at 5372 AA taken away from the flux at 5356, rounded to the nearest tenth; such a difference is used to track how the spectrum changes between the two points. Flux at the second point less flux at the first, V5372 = 1.8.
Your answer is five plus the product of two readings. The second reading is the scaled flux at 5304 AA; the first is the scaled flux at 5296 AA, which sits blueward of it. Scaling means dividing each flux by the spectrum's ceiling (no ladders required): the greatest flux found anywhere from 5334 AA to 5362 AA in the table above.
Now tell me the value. 5.988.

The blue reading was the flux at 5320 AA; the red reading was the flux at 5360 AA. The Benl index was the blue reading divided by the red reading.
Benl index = 1.05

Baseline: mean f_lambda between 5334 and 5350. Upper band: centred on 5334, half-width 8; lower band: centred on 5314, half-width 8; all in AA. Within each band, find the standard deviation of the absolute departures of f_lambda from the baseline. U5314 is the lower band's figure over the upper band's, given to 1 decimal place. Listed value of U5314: 2.4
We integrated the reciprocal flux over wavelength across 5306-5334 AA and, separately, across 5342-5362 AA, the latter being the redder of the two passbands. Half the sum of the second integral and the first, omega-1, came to 0.64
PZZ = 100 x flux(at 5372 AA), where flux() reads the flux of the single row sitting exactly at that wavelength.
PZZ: 3578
